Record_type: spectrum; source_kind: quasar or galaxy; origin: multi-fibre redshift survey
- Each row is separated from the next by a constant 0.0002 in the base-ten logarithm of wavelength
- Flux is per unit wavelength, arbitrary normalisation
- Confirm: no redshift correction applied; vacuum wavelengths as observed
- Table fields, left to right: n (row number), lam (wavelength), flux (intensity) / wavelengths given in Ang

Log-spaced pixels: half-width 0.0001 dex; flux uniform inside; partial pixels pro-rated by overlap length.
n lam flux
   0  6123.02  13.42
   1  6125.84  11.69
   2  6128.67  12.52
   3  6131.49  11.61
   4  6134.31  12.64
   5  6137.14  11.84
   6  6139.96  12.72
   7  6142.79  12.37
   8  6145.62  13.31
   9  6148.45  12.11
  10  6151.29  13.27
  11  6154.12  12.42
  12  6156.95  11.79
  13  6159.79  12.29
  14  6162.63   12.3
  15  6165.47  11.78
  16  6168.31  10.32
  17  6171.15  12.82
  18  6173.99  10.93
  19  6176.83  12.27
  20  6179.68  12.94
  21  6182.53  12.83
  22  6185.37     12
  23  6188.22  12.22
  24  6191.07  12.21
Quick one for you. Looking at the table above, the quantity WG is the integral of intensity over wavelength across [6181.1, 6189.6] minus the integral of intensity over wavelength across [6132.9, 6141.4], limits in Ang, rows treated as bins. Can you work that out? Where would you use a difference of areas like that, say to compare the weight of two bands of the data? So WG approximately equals 0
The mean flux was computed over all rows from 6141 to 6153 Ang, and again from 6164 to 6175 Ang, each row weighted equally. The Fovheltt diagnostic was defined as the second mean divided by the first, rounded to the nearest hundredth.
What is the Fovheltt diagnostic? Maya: 0.90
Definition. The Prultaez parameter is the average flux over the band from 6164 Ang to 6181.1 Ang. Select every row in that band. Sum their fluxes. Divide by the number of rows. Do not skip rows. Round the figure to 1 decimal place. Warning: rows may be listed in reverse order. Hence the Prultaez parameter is 11.8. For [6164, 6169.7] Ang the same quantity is 11.1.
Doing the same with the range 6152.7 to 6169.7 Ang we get 11.8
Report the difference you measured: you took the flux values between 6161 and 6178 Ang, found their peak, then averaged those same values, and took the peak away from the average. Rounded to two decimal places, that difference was -1.08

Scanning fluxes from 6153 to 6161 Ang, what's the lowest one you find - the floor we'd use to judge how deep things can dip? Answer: 11.79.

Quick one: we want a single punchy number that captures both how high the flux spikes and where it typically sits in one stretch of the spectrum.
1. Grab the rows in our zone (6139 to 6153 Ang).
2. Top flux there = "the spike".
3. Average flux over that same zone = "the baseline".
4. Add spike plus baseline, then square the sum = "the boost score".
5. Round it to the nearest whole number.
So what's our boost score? 679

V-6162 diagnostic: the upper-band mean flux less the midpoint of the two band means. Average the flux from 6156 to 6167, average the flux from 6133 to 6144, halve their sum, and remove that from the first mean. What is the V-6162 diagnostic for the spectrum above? -0.18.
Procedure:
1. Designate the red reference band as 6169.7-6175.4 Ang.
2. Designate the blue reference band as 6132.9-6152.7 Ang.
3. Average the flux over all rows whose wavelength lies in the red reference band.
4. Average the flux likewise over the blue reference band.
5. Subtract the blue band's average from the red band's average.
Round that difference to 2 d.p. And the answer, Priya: -0.73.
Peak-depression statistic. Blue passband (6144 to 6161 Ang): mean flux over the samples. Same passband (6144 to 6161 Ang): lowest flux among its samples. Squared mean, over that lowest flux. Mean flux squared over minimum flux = 13.3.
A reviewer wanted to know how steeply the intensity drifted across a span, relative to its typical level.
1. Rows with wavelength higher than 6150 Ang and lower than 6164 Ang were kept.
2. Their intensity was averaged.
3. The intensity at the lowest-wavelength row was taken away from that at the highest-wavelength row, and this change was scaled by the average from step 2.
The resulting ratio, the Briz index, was -0.08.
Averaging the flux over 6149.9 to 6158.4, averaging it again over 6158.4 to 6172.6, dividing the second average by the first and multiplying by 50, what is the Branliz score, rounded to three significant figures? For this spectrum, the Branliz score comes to 47.6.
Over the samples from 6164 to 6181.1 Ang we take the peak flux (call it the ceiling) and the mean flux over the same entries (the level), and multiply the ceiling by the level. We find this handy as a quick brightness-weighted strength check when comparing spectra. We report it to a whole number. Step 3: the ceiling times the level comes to 153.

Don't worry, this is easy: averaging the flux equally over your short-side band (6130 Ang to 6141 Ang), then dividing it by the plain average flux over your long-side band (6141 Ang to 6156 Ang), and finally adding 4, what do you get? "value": 4.96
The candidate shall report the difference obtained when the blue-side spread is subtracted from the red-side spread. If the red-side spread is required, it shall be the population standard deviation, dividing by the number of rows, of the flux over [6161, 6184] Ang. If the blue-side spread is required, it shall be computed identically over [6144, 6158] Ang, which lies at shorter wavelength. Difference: 0.28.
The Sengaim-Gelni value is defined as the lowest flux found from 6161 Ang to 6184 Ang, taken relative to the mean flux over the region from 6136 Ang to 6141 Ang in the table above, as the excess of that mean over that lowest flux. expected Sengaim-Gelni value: 2.0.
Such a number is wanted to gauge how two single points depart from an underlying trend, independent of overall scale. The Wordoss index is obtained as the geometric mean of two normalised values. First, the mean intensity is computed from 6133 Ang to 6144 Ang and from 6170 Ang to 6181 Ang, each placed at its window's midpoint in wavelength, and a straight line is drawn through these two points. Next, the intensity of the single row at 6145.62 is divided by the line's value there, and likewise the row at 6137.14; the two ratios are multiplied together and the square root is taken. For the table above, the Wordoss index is 1.01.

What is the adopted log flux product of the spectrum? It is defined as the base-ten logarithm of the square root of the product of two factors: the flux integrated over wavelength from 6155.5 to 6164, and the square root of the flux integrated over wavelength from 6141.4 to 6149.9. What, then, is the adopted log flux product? 1.514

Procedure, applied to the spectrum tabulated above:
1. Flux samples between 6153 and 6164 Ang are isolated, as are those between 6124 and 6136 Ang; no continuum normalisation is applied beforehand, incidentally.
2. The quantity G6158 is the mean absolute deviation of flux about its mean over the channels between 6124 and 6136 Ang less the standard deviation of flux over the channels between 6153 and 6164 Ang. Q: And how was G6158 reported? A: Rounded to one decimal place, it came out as 0.2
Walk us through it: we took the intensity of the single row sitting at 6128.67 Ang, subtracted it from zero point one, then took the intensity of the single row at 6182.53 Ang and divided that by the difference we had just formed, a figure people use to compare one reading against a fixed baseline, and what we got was -1.03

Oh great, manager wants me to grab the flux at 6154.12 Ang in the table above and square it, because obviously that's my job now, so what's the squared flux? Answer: 154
